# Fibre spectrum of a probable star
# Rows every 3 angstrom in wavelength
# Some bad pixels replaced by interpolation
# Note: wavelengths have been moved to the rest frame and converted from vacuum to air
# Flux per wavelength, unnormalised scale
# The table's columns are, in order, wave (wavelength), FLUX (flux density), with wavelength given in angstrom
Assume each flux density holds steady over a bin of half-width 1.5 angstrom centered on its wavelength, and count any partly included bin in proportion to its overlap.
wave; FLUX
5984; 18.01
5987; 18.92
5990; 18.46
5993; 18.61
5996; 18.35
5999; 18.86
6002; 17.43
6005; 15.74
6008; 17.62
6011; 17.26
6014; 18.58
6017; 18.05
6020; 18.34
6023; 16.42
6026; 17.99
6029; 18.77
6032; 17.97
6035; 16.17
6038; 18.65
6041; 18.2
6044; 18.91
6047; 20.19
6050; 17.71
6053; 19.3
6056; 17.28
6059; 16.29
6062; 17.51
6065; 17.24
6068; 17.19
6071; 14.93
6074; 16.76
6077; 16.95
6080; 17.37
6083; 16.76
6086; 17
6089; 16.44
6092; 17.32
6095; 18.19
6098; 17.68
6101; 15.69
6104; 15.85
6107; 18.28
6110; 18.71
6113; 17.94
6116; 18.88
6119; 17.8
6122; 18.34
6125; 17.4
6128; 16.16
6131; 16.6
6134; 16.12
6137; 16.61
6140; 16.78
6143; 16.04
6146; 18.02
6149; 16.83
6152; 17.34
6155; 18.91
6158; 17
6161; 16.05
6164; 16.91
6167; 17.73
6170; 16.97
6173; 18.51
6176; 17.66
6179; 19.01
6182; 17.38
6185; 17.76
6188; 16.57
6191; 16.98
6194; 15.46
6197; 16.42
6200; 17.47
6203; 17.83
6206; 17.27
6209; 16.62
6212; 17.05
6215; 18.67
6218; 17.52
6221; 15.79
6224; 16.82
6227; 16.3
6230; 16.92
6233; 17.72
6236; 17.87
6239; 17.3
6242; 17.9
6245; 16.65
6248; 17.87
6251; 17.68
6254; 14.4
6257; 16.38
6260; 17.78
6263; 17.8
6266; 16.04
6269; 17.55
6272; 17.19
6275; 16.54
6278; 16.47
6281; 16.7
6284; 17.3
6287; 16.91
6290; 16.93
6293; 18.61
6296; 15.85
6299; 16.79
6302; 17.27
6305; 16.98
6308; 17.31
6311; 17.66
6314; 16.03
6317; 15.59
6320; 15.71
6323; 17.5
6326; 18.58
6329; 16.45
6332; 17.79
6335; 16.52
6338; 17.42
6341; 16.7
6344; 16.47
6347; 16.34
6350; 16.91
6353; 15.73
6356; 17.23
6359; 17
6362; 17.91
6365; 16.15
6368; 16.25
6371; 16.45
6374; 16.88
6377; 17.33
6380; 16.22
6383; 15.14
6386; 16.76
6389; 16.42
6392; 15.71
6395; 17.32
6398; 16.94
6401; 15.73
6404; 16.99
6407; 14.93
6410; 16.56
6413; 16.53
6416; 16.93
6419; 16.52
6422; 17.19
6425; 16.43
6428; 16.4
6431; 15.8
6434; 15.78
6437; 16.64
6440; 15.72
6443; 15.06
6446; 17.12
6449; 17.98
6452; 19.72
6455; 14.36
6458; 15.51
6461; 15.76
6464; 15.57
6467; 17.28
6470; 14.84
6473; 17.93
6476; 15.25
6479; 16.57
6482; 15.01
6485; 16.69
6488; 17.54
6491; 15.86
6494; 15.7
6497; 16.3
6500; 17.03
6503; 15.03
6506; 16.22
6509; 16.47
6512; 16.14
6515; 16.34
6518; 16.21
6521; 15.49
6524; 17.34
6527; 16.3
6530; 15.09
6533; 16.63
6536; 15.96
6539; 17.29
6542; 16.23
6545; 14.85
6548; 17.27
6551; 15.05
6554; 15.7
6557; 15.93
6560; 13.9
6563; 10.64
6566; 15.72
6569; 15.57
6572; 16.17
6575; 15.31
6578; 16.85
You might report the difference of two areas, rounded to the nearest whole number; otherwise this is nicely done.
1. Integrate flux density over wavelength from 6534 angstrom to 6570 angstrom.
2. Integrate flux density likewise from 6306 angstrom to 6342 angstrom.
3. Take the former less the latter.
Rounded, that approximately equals -57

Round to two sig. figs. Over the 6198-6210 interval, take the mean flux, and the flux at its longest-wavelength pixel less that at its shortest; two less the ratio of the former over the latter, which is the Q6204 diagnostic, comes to 22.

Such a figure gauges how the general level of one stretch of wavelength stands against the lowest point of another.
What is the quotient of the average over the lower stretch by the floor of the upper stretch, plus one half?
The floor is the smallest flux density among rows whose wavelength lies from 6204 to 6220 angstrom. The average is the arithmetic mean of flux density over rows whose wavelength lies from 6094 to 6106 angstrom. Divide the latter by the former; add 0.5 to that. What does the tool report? 1.51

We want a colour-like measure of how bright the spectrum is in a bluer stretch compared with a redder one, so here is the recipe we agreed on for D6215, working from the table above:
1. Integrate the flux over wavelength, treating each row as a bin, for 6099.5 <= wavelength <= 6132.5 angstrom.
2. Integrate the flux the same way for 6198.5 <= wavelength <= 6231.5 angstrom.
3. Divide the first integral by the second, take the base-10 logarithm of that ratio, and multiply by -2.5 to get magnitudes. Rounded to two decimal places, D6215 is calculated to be -0.02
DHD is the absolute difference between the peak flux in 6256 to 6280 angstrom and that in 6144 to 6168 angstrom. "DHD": 1.1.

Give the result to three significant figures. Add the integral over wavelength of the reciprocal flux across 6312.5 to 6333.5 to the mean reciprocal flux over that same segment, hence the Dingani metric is 1.31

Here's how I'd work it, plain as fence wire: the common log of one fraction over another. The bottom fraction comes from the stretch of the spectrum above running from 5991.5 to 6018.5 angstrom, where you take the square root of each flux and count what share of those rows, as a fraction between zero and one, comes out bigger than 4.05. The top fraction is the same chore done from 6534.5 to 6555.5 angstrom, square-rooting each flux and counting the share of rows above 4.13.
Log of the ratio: -0.5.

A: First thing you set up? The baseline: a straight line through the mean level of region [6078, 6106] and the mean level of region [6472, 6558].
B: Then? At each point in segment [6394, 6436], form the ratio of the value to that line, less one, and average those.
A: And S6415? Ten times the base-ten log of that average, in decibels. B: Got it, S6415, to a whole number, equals -24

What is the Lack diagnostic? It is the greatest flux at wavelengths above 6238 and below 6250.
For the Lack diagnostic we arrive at 17.9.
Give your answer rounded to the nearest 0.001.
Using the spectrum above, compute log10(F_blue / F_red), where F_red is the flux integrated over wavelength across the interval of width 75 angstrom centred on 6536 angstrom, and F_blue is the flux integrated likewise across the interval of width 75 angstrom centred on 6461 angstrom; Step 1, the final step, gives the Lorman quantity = 0.013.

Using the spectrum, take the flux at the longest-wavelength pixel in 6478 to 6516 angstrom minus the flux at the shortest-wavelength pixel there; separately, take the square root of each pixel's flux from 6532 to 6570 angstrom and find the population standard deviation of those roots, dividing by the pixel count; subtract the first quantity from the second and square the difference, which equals 0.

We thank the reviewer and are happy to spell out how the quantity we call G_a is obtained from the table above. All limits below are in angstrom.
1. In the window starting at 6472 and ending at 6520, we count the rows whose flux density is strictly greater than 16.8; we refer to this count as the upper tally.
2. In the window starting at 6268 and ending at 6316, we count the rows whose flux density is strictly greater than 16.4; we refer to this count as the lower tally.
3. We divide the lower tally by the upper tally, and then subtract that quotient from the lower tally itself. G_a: 9.3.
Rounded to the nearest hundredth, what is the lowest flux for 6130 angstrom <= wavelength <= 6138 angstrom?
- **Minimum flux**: 16.12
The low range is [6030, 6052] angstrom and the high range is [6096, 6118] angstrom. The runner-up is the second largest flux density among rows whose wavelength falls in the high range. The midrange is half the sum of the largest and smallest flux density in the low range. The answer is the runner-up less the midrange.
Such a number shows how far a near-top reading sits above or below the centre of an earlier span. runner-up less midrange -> 0.53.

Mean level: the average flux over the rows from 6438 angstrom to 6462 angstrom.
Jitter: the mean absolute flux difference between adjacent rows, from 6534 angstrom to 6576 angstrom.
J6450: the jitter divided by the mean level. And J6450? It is 0.100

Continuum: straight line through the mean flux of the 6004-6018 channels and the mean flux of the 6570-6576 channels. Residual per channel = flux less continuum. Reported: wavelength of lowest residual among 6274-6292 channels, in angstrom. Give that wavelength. 6278 angstrom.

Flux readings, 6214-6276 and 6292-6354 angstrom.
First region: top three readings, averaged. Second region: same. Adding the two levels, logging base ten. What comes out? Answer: 1.56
